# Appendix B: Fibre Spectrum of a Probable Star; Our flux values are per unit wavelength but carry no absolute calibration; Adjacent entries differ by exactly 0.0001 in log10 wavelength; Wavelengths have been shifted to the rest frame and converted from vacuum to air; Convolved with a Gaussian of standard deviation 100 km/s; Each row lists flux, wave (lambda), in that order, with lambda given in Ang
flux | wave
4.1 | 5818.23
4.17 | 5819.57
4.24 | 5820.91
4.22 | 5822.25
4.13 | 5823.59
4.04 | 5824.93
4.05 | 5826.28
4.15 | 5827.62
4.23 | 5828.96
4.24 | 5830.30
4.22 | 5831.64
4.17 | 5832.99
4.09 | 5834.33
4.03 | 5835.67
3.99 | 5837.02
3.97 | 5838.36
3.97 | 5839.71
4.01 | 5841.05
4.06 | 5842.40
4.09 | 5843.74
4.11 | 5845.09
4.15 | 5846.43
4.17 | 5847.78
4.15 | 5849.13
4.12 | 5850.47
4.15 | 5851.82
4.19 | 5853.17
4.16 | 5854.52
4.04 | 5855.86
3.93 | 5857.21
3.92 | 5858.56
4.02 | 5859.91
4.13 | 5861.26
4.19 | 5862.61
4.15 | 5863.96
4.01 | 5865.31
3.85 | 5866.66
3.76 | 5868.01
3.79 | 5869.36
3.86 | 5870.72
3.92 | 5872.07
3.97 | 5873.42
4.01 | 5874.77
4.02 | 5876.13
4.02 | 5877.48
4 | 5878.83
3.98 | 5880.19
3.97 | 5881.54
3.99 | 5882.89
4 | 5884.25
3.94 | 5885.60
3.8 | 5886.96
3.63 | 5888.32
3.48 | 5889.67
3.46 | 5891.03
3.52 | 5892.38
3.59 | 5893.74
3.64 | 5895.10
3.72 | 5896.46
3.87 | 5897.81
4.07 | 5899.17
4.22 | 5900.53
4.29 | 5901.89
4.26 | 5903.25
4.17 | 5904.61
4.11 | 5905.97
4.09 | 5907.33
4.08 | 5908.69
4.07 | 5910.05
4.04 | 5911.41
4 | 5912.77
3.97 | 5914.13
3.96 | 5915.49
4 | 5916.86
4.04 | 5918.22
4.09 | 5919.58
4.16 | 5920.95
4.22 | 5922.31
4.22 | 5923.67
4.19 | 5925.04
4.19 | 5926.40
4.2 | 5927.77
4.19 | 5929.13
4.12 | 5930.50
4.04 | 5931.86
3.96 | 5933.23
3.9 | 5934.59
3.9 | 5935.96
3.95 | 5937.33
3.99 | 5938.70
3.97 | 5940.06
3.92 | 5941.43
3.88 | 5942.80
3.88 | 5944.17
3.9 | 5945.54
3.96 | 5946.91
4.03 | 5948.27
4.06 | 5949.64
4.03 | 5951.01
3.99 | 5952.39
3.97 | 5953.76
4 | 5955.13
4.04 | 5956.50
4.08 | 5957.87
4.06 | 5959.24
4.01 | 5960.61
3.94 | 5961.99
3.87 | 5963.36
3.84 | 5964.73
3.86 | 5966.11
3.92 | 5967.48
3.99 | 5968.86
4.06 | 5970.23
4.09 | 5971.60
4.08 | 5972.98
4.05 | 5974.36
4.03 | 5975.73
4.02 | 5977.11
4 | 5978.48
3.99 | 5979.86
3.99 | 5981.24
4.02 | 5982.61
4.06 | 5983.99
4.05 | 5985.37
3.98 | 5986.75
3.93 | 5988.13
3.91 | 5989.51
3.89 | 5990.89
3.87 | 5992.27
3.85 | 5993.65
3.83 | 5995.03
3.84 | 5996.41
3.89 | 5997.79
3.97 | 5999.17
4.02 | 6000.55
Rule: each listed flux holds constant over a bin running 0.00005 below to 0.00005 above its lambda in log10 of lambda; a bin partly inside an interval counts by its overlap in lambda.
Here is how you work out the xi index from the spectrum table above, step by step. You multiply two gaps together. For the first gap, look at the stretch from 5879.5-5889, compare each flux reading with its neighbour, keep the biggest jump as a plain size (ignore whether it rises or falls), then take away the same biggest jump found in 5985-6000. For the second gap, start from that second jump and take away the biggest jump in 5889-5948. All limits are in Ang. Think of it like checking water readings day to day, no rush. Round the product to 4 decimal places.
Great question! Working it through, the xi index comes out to -0.0108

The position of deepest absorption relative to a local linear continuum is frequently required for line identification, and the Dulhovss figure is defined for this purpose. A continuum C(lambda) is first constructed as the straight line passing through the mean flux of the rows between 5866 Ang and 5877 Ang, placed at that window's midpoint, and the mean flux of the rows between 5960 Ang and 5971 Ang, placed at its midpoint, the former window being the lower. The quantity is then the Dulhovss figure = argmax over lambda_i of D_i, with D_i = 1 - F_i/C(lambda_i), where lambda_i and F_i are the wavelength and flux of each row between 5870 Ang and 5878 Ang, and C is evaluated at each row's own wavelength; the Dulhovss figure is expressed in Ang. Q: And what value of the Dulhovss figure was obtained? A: 5870.72 Ang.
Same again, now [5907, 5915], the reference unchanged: 5914.13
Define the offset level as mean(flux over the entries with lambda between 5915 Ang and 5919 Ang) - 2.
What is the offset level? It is 2.00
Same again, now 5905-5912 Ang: 2.08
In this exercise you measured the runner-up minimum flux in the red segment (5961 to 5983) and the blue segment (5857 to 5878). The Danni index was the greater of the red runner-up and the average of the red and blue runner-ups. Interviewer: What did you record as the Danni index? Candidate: 3.86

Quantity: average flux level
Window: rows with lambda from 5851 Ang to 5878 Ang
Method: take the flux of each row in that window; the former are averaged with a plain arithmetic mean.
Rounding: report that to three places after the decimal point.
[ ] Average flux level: 4.004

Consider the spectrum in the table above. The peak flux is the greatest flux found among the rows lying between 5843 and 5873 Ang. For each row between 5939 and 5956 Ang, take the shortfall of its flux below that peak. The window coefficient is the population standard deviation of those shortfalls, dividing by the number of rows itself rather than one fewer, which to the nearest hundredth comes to 0.06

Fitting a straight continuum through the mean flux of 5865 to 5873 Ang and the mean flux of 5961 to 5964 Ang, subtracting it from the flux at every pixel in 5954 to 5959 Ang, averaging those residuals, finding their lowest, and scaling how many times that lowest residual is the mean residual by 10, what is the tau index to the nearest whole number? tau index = 7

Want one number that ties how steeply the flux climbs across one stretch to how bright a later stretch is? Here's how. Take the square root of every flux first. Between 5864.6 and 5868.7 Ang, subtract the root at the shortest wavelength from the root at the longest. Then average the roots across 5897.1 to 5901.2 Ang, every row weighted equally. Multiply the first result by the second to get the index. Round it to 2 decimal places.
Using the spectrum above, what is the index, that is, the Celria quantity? -0.13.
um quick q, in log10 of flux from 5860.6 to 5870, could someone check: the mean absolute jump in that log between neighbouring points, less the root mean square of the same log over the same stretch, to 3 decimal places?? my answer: -0.591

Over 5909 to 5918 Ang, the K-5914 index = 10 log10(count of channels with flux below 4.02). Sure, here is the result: 6.0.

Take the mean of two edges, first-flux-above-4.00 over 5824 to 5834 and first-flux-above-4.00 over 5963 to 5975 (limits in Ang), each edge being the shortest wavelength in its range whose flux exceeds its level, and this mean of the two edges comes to 5897.6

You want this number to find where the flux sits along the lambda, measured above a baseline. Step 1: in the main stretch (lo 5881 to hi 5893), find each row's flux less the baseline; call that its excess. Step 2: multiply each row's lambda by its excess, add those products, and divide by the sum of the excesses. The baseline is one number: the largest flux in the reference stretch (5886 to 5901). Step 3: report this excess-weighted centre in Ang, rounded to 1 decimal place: 5888.5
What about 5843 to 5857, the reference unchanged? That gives 5849.8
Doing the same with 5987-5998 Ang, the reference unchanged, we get 5993.2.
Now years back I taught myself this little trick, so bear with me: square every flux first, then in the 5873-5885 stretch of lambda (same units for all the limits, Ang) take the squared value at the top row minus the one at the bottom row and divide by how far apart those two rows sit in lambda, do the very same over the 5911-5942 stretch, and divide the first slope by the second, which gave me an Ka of -1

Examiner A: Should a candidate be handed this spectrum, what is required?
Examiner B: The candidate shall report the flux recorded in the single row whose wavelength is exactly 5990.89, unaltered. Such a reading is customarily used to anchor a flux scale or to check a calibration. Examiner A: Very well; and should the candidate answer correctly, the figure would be 3.89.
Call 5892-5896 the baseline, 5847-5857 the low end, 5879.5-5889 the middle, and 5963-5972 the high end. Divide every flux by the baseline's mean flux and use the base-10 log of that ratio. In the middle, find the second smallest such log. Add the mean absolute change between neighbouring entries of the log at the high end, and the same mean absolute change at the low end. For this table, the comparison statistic 0.035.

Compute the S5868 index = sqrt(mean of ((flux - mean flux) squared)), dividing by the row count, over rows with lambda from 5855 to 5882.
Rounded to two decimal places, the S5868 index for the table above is 0.11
